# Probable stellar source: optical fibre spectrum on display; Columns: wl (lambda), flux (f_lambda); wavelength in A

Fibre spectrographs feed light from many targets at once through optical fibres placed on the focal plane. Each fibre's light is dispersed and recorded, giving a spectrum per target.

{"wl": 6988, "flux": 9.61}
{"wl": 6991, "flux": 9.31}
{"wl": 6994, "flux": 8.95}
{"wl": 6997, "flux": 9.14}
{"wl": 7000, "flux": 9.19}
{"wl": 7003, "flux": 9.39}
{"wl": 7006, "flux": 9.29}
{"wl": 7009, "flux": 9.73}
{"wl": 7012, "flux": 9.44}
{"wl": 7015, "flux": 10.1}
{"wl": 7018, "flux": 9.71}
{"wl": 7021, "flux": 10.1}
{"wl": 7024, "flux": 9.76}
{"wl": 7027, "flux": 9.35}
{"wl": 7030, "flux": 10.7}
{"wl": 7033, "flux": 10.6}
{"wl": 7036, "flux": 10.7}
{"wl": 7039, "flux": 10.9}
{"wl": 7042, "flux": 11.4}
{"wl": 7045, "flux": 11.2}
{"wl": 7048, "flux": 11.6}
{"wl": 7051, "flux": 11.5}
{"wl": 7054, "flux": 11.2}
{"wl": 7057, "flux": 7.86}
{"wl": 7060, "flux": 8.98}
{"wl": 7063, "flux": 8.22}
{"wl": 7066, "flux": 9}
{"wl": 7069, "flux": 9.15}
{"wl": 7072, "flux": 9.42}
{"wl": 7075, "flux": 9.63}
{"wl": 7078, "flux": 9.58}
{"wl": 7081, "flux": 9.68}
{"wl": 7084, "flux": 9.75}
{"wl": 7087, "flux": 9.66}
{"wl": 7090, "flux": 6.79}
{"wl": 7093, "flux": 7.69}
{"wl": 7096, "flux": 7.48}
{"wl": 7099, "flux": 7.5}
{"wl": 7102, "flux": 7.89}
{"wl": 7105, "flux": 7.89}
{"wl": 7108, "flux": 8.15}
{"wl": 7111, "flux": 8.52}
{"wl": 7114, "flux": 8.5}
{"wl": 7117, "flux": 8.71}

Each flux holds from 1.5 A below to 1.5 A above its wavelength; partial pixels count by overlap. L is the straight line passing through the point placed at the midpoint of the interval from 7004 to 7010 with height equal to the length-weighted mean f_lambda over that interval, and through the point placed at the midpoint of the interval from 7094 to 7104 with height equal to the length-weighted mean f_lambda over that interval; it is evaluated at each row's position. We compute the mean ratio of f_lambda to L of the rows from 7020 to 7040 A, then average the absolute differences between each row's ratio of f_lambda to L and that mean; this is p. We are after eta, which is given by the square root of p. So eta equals 0.258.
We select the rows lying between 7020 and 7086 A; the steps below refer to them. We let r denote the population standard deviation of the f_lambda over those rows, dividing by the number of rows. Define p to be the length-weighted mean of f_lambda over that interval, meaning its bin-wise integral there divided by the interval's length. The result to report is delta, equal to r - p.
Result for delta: -9.0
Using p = 10.0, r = 1.0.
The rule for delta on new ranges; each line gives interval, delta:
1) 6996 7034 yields -9.2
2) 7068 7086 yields -9.3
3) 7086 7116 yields -7.3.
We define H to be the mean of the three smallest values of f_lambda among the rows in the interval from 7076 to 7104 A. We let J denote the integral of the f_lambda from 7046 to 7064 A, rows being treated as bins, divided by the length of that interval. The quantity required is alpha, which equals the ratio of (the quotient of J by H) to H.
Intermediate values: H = 7.3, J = 10.0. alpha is 0.189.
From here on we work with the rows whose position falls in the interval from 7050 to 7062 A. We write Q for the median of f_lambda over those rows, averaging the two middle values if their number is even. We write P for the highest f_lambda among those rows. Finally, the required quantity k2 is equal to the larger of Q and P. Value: 11.5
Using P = 11.5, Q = 10.1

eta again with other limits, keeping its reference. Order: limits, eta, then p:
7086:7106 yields 0.273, 0.07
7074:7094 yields 0.337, 0.11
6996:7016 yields 0.192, 0.04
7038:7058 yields 0.309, 0.10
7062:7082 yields 0.247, 0.06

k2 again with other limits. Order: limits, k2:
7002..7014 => 9.7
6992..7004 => 9.4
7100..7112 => 8.5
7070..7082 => 9.7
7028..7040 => 10.9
